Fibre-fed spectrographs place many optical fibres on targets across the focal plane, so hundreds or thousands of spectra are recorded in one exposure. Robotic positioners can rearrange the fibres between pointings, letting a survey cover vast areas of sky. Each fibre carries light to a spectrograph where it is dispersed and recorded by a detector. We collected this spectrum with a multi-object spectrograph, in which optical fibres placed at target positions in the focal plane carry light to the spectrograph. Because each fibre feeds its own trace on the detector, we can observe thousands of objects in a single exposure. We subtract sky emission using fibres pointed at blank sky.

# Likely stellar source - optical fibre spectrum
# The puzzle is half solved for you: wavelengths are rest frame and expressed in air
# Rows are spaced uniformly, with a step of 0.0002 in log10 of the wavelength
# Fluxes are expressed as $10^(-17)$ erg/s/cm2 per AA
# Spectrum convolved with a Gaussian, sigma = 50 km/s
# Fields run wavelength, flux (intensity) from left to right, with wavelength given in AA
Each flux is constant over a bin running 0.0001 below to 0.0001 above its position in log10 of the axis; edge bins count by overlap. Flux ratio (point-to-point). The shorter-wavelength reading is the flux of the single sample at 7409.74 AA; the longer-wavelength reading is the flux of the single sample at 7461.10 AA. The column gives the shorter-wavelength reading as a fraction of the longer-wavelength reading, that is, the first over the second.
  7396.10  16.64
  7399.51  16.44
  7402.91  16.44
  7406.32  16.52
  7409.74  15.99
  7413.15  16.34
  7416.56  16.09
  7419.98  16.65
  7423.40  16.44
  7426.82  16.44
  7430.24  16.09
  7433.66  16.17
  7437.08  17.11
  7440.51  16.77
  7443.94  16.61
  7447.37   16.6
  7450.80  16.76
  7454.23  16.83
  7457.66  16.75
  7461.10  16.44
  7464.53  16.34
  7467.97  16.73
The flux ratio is 0.97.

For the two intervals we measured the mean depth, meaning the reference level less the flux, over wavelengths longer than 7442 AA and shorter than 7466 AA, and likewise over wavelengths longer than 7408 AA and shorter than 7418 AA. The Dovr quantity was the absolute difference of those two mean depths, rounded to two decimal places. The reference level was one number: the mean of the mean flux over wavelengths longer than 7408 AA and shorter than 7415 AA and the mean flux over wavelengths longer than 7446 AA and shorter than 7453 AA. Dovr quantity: 0.48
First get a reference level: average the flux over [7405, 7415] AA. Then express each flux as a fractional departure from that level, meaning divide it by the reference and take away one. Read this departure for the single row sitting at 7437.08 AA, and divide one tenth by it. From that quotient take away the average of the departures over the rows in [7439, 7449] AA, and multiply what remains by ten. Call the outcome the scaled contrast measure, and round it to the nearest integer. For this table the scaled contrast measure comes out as 19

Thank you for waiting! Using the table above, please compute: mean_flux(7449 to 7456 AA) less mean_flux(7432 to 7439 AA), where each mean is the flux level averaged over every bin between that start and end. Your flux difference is 0.16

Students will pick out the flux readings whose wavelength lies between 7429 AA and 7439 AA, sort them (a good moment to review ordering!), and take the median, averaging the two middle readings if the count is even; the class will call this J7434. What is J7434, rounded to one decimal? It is 16.2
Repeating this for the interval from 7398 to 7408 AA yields 16.4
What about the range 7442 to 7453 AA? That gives 16.6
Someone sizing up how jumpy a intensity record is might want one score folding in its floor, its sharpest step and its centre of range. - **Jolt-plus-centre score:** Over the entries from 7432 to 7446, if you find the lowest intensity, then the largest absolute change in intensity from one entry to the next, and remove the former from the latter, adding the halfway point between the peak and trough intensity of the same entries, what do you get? 1.41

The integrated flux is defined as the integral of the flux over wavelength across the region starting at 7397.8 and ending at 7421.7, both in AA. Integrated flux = 391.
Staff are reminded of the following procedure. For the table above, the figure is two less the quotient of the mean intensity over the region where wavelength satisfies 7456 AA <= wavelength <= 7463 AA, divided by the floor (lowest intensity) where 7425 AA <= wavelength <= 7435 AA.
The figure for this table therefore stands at 0.969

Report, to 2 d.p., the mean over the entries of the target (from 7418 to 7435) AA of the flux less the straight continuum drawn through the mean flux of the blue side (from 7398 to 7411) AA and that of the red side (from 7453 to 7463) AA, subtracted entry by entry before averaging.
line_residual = -0.13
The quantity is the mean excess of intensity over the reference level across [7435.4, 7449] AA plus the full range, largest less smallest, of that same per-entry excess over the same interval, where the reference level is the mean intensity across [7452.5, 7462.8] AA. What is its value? 0.61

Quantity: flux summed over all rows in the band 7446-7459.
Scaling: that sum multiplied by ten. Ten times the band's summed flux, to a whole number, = 669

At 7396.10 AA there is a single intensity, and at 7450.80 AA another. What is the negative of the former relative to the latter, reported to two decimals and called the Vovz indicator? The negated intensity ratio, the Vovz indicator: -0.99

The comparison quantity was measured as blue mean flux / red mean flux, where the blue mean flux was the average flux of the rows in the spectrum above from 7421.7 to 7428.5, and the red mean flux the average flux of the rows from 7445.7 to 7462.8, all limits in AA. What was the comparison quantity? 0.986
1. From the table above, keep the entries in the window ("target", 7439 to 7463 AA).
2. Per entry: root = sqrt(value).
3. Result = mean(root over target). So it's 4.08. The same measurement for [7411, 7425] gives 4.05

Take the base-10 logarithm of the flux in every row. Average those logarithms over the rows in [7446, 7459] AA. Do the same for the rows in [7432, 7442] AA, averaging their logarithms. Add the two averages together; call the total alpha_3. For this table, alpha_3 2.45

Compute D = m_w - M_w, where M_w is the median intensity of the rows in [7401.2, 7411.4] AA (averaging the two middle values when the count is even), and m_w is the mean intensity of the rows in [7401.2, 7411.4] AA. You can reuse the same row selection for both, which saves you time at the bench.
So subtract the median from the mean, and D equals -0.12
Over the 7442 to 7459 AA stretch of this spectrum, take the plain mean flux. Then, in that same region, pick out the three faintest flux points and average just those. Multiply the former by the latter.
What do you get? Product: 278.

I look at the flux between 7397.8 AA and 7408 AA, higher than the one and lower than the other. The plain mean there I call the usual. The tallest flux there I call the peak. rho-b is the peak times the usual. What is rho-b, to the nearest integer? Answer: 272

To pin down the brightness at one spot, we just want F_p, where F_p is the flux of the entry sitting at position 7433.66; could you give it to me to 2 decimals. 16.17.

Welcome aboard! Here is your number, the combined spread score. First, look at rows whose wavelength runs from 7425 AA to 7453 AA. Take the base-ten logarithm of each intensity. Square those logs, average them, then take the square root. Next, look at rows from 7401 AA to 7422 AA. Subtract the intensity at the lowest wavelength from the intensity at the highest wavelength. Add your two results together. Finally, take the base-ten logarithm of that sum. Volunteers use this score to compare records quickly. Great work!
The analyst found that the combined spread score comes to 0.16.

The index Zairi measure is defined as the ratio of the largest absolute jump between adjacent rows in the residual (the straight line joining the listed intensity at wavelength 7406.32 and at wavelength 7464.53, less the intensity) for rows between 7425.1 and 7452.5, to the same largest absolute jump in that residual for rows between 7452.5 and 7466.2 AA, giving 3.2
